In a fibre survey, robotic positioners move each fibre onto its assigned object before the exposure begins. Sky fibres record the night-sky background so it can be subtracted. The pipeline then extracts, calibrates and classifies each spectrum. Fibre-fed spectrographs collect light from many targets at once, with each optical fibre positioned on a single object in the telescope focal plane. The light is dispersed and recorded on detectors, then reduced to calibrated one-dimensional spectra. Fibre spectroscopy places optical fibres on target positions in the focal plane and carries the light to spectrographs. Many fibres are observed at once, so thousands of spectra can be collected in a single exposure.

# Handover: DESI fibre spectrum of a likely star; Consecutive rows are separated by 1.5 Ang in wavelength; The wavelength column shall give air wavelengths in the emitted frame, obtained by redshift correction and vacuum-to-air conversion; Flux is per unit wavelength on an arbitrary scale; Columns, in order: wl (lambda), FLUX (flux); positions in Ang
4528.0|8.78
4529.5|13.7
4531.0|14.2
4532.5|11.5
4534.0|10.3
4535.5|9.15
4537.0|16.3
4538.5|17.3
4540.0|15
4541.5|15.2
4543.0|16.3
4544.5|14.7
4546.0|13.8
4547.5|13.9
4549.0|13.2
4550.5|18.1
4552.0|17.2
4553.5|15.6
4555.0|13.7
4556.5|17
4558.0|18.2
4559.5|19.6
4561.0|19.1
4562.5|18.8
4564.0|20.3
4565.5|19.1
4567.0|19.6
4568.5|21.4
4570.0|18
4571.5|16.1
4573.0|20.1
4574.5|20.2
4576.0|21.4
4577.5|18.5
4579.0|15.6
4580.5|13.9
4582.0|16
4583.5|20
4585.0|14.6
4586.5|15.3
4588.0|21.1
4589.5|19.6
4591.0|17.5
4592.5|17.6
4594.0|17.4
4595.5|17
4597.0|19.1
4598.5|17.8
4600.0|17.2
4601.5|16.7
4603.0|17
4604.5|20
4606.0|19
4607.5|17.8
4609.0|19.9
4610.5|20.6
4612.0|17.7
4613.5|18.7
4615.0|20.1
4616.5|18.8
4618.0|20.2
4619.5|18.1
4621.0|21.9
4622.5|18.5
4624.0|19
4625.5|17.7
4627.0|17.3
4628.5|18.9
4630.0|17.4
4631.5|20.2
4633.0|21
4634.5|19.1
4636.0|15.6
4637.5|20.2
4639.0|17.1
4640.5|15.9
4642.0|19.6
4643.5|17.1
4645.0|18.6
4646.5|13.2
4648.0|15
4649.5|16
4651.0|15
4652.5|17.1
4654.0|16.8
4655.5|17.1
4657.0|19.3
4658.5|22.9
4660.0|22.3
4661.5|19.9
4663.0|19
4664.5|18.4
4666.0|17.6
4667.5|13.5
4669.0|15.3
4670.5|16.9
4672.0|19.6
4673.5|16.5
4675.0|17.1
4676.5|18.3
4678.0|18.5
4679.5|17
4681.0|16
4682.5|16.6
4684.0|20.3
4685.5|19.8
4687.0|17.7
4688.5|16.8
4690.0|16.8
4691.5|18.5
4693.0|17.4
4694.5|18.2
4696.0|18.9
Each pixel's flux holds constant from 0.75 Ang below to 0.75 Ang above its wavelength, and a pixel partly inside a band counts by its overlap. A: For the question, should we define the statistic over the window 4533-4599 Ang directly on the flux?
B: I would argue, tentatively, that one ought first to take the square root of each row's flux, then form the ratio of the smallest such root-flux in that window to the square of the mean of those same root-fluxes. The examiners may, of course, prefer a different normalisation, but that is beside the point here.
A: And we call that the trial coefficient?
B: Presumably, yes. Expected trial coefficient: 0.179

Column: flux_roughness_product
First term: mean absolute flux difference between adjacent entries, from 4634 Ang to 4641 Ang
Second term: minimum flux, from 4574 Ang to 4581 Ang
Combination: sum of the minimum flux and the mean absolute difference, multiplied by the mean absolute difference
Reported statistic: 53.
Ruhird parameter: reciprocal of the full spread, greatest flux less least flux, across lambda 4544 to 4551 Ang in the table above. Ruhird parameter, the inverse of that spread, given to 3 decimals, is 0.204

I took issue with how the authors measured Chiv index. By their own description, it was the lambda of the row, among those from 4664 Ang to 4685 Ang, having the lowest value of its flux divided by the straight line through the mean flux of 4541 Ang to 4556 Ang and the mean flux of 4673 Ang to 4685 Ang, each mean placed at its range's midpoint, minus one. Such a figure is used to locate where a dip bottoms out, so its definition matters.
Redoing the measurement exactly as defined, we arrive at 4667.5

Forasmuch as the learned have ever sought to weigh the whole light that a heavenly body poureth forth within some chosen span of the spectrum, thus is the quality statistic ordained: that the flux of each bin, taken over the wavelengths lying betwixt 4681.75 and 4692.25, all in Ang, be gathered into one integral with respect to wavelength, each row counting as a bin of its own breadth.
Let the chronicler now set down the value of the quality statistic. 190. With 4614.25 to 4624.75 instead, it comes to 205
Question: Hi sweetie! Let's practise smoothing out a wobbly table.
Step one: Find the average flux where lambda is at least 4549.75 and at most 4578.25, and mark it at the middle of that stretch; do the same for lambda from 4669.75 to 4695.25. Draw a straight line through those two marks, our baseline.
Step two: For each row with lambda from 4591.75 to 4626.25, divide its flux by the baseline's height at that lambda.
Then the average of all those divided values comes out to 1.02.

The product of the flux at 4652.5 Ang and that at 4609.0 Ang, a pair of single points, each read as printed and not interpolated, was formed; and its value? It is 340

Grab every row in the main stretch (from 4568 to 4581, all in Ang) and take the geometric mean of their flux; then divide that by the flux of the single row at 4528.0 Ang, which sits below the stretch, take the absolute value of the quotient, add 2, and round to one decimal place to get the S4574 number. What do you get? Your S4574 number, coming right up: 4.1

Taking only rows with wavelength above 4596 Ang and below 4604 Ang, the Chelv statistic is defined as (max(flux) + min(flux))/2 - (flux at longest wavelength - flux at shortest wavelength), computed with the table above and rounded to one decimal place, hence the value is 20.0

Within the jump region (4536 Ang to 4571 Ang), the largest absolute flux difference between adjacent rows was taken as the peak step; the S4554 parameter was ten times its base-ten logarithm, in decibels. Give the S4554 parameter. 6.9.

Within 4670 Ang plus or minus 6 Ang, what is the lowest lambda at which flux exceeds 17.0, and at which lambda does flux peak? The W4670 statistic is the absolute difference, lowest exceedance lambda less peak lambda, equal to 7.5 Ang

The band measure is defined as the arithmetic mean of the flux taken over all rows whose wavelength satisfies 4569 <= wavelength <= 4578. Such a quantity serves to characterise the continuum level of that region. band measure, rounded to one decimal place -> 19.1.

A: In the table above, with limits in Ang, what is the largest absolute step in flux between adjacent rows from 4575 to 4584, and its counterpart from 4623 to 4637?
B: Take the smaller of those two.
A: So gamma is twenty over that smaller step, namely 5.7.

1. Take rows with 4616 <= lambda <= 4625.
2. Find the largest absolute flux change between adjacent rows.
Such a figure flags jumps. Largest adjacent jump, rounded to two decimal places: 3.80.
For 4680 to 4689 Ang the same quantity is 3.70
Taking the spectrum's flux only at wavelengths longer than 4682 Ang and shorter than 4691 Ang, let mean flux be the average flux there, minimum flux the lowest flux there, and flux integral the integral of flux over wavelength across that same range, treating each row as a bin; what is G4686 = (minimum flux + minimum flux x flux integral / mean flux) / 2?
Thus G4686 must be 83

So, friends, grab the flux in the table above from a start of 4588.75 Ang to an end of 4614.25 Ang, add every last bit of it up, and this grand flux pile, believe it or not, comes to 311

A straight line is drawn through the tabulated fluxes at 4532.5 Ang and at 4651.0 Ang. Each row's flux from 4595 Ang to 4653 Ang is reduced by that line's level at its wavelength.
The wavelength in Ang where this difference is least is 4646.5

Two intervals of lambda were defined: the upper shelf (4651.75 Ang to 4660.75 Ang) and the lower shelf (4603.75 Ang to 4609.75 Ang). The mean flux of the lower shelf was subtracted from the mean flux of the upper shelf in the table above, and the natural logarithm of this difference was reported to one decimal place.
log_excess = -2.6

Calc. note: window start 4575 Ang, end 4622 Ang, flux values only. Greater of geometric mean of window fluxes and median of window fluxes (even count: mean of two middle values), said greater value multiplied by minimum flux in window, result 252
